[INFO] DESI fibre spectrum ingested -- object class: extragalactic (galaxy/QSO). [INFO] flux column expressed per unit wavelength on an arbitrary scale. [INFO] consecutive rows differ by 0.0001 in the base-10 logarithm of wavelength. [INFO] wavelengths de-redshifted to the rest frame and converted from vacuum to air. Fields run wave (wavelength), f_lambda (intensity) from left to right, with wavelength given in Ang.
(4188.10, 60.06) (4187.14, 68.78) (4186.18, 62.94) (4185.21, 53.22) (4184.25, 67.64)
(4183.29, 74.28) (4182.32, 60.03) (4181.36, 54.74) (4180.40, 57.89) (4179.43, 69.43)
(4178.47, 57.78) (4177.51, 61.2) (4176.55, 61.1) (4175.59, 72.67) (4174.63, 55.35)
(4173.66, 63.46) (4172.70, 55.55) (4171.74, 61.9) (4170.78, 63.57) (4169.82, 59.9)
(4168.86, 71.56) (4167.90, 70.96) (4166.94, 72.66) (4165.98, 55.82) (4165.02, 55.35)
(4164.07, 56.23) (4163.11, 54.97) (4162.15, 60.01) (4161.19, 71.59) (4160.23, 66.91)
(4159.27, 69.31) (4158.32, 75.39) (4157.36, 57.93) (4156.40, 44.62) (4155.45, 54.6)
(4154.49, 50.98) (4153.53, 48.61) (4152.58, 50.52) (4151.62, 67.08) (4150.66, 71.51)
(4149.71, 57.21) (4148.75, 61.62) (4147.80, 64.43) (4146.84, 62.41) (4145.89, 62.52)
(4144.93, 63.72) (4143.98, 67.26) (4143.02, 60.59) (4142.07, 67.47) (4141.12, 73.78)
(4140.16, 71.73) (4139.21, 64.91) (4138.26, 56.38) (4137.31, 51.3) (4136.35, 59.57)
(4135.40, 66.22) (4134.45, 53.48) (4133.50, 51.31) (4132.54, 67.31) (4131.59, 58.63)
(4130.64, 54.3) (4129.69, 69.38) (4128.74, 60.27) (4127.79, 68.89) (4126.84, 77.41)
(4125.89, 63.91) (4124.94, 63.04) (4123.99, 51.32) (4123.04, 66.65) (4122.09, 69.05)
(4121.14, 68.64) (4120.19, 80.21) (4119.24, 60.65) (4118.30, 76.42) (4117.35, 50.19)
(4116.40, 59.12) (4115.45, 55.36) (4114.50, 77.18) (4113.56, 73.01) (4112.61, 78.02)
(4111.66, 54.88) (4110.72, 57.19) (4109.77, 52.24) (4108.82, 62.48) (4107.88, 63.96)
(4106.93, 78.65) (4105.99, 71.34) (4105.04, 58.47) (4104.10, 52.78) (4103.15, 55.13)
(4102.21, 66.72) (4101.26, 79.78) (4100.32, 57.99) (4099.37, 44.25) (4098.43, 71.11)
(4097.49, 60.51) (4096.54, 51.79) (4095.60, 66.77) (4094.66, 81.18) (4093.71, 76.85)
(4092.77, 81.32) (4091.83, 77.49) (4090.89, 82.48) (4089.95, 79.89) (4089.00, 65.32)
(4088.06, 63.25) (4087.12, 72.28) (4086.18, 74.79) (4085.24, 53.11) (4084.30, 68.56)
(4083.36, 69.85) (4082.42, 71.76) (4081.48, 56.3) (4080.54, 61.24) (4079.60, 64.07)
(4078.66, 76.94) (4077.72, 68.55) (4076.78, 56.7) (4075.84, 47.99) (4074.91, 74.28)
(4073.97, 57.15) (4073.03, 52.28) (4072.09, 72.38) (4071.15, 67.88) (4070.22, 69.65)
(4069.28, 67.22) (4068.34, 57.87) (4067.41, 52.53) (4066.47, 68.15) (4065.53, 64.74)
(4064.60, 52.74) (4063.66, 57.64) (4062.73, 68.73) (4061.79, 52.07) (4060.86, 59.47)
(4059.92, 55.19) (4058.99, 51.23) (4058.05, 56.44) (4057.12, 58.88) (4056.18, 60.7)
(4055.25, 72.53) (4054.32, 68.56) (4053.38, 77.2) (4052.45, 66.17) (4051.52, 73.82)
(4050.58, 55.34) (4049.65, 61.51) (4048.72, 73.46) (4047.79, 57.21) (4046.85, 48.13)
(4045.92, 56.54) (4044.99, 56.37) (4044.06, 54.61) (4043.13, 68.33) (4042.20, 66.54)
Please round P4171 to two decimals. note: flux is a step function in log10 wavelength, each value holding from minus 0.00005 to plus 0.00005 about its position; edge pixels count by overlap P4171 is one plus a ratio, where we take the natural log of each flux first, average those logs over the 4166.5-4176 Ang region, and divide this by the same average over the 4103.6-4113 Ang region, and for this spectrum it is 2.01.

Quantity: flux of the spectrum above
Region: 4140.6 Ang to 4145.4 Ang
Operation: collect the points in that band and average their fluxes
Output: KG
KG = 66.6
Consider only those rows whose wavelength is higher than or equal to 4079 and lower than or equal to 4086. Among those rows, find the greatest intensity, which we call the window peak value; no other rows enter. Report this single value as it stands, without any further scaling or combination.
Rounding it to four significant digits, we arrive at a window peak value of 71.76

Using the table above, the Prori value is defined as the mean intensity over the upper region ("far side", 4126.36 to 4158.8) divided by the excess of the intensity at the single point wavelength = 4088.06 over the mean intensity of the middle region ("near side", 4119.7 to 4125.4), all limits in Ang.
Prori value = -19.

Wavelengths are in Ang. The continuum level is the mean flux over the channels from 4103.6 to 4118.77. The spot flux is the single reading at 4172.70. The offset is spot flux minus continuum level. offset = -8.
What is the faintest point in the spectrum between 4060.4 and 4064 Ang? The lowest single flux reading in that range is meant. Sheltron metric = 52.07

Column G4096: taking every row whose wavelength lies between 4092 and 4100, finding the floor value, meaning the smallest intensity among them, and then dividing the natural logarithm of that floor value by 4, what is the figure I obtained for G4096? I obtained 0.95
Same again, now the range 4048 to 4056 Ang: 1.00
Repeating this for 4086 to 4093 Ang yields 1.04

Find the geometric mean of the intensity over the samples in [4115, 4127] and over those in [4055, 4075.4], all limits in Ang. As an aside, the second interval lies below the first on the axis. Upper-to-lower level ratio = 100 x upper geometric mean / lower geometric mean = 105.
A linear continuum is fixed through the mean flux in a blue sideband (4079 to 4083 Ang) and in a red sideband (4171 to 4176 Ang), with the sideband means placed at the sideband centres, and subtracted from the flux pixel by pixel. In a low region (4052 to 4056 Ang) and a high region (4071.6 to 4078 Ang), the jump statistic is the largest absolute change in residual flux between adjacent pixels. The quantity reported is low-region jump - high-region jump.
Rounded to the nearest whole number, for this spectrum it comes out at -15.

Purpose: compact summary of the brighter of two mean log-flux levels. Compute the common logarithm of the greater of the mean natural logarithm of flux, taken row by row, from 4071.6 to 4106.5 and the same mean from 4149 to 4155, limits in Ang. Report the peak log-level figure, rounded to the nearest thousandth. 0.621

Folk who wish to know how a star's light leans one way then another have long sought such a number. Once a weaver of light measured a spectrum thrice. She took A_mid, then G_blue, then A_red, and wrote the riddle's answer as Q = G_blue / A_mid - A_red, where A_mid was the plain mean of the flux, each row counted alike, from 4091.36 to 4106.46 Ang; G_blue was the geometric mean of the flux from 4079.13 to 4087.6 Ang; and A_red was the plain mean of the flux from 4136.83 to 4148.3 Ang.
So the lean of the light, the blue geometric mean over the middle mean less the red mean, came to -62.9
